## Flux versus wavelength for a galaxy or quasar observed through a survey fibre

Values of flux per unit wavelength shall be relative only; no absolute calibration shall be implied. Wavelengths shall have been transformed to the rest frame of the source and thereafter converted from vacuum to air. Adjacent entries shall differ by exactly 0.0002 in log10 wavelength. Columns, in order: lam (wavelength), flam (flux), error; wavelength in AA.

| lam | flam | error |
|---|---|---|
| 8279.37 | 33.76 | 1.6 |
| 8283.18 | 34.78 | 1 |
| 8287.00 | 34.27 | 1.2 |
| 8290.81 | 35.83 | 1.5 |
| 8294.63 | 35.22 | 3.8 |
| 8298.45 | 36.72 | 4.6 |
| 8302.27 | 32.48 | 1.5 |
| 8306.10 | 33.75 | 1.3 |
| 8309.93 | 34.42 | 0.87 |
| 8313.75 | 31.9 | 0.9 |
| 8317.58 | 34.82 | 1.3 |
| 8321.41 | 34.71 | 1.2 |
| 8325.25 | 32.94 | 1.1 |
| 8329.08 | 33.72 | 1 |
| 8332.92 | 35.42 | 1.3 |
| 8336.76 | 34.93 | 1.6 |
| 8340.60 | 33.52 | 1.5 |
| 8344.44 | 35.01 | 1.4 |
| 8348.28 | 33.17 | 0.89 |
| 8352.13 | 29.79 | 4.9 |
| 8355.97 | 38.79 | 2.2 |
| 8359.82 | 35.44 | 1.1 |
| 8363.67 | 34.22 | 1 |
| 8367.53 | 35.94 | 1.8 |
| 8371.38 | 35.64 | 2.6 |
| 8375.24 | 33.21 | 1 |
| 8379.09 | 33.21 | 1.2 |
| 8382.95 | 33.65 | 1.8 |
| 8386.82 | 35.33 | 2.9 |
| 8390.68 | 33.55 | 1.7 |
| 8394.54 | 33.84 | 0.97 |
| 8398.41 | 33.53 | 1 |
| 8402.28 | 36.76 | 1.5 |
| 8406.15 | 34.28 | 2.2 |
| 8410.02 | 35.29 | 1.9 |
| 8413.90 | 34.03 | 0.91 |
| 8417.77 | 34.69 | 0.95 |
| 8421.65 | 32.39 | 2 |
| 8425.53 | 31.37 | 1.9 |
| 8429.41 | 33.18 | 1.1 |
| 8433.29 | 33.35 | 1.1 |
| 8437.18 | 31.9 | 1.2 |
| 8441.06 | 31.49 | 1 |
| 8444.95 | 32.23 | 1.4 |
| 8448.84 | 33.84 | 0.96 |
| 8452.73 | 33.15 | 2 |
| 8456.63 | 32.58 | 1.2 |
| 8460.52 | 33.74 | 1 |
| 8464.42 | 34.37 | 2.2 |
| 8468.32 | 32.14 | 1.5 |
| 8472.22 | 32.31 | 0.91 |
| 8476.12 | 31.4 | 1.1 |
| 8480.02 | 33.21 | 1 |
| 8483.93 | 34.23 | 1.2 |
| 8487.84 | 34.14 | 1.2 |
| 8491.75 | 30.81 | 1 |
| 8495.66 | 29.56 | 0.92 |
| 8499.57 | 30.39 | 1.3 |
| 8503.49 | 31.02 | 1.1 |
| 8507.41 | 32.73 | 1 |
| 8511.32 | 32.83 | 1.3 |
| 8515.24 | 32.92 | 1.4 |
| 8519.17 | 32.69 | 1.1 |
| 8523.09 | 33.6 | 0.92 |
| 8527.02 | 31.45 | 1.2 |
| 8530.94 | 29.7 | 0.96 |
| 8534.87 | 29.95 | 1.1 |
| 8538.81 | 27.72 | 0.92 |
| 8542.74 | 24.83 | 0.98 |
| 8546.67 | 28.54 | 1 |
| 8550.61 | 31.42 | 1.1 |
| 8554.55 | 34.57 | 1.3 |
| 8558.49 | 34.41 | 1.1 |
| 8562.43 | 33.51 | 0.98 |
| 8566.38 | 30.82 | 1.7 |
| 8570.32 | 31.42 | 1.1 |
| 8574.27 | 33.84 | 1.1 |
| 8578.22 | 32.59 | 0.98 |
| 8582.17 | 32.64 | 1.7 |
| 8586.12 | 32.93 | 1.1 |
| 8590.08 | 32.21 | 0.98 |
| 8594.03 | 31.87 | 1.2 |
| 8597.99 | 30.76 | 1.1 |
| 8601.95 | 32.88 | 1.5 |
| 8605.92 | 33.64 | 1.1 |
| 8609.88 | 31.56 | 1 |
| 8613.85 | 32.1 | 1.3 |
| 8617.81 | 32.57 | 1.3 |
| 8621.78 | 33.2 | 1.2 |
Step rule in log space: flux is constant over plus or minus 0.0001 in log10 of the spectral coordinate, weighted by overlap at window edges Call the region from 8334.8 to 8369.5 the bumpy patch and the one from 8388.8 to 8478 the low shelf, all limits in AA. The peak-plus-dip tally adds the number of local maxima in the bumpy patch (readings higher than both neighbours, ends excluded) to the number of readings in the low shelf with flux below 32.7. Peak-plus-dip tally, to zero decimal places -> 11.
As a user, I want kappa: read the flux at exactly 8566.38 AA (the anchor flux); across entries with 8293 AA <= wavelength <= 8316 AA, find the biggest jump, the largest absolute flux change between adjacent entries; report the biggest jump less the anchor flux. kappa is -26.6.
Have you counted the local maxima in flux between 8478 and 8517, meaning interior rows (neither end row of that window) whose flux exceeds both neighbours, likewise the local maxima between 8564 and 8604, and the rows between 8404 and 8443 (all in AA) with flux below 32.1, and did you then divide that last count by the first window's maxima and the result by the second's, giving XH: 1.5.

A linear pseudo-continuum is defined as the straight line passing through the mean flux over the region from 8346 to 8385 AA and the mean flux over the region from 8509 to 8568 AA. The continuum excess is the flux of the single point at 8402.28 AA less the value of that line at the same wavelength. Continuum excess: 3.1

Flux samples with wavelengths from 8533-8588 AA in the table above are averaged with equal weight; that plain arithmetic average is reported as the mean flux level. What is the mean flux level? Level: 31.4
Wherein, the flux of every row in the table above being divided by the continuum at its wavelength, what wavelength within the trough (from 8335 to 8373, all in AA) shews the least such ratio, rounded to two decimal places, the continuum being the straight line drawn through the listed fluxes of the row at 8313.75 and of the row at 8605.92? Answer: 8352.13 AA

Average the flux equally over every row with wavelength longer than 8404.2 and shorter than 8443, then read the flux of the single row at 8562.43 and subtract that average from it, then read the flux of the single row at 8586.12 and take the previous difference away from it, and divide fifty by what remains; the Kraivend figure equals 1.53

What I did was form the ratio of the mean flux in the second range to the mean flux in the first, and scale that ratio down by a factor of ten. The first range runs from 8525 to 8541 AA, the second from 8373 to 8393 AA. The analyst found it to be 0.114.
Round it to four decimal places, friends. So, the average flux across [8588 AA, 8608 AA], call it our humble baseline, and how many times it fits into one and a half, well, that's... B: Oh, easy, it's 0.0465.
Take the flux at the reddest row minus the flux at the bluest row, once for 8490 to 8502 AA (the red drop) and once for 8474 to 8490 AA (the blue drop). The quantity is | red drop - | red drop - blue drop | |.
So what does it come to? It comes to 3.58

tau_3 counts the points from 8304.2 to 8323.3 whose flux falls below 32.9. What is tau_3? 1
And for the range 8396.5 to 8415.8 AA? 0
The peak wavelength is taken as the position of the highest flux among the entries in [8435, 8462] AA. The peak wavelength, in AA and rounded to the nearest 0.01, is 8448.84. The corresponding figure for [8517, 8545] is 8523.09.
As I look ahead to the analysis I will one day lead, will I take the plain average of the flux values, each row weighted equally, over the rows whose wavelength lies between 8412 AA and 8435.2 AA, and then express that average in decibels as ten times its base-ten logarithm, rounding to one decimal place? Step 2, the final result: 15.2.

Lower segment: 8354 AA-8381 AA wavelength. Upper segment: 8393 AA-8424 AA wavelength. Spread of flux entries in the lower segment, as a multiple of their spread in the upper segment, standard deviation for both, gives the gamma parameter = 1.5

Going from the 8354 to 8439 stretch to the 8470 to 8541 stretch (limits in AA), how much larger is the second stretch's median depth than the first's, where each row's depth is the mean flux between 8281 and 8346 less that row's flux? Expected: 2.1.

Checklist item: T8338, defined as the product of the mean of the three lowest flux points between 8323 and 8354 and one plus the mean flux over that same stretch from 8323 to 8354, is 1105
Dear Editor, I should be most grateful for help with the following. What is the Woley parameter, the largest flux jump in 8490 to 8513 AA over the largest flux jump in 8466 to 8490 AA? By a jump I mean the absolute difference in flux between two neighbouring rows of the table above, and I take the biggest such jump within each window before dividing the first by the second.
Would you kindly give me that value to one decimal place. 0.9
